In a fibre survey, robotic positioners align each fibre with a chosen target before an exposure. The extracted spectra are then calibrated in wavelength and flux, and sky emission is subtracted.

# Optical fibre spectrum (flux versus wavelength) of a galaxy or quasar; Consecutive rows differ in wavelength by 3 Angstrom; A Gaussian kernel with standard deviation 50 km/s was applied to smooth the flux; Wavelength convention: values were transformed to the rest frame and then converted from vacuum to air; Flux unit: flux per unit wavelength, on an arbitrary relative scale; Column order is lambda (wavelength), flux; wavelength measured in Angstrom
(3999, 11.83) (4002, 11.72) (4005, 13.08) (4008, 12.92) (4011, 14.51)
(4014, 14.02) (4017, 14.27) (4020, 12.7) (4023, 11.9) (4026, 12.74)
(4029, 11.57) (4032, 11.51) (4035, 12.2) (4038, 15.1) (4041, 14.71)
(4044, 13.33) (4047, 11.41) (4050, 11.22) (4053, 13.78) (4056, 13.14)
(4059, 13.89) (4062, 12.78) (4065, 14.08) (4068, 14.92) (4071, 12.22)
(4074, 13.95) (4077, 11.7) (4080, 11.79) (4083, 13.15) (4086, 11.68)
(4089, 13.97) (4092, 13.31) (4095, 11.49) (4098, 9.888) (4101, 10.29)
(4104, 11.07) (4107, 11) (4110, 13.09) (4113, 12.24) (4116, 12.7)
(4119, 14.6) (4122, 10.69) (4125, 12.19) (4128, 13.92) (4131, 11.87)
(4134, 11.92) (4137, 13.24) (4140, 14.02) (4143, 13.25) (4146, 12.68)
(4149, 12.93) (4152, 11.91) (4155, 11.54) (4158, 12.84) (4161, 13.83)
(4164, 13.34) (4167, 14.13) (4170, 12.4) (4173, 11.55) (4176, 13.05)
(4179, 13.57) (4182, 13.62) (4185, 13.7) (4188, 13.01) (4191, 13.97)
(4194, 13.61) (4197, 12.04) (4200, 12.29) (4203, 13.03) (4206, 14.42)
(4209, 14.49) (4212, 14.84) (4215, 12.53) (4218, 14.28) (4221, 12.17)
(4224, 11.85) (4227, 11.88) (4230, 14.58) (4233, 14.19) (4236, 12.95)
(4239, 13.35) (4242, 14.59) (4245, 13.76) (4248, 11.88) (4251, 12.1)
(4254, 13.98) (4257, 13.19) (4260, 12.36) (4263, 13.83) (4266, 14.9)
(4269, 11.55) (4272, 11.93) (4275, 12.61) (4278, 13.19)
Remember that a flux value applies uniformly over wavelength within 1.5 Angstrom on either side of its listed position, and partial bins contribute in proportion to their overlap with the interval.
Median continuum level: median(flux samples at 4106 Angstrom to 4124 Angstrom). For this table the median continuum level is 12.5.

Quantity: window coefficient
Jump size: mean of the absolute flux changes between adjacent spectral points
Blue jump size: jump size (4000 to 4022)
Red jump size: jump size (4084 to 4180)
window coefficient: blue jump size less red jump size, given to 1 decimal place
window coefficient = -0.2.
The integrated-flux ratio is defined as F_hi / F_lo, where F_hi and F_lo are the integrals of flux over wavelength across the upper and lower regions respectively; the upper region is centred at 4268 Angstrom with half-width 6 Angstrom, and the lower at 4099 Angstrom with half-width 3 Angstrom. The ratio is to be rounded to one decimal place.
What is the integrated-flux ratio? 2.6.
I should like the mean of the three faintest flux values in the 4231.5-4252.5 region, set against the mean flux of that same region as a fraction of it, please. 0.928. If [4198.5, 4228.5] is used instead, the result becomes 0.908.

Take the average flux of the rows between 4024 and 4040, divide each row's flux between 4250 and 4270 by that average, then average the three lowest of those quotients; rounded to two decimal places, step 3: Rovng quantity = 0.95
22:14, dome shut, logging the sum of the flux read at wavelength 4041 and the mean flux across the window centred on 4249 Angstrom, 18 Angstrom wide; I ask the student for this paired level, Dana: 28.0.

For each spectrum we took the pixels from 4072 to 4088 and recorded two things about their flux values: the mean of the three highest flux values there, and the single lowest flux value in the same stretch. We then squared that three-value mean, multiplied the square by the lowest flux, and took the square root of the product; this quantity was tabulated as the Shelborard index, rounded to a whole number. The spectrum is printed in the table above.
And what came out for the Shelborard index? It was 44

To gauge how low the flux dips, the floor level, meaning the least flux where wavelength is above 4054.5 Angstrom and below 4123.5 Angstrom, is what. 9.888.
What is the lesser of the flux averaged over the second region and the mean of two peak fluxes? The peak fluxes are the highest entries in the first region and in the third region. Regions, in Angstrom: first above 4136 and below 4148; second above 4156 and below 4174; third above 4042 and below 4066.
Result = 13.0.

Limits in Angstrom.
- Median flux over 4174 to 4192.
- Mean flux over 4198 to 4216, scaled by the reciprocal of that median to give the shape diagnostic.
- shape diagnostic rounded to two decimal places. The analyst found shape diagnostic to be 1.00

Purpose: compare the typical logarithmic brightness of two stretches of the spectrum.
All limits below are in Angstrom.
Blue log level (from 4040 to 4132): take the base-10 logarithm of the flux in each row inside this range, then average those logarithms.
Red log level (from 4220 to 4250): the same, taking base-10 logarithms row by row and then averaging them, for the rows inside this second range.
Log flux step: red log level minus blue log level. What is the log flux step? 0.019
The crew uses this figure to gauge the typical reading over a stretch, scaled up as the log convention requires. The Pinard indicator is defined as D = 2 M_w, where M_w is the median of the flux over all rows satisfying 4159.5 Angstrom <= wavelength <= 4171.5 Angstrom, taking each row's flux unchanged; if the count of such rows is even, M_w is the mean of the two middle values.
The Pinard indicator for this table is 27.2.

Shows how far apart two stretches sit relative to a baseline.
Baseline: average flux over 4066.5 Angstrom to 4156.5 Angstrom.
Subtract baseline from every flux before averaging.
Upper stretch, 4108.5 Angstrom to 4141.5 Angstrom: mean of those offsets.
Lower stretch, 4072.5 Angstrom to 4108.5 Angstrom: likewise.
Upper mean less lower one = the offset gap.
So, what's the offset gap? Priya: 0.8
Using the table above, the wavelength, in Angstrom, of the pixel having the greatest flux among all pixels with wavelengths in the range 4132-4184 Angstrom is 4167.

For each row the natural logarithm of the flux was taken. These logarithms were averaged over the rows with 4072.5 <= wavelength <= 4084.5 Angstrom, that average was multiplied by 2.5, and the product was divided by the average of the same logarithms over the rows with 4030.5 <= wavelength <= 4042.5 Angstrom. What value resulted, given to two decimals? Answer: 2.45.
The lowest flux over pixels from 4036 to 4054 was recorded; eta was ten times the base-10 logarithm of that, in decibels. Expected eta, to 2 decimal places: 10.50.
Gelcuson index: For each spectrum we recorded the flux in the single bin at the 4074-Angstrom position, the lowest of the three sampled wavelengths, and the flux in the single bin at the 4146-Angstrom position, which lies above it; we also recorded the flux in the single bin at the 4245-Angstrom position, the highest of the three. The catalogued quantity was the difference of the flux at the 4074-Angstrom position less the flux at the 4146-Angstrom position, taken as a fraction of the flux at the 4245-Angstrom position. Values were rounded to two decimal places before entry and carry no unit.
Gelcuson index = 0.09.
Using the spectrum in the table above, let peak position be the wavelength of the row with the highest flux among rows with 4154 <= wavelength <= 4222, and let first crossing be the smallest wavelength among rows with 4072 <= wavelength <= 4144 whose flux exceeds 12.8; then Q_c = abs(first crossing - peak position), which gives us 138 Angstrom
